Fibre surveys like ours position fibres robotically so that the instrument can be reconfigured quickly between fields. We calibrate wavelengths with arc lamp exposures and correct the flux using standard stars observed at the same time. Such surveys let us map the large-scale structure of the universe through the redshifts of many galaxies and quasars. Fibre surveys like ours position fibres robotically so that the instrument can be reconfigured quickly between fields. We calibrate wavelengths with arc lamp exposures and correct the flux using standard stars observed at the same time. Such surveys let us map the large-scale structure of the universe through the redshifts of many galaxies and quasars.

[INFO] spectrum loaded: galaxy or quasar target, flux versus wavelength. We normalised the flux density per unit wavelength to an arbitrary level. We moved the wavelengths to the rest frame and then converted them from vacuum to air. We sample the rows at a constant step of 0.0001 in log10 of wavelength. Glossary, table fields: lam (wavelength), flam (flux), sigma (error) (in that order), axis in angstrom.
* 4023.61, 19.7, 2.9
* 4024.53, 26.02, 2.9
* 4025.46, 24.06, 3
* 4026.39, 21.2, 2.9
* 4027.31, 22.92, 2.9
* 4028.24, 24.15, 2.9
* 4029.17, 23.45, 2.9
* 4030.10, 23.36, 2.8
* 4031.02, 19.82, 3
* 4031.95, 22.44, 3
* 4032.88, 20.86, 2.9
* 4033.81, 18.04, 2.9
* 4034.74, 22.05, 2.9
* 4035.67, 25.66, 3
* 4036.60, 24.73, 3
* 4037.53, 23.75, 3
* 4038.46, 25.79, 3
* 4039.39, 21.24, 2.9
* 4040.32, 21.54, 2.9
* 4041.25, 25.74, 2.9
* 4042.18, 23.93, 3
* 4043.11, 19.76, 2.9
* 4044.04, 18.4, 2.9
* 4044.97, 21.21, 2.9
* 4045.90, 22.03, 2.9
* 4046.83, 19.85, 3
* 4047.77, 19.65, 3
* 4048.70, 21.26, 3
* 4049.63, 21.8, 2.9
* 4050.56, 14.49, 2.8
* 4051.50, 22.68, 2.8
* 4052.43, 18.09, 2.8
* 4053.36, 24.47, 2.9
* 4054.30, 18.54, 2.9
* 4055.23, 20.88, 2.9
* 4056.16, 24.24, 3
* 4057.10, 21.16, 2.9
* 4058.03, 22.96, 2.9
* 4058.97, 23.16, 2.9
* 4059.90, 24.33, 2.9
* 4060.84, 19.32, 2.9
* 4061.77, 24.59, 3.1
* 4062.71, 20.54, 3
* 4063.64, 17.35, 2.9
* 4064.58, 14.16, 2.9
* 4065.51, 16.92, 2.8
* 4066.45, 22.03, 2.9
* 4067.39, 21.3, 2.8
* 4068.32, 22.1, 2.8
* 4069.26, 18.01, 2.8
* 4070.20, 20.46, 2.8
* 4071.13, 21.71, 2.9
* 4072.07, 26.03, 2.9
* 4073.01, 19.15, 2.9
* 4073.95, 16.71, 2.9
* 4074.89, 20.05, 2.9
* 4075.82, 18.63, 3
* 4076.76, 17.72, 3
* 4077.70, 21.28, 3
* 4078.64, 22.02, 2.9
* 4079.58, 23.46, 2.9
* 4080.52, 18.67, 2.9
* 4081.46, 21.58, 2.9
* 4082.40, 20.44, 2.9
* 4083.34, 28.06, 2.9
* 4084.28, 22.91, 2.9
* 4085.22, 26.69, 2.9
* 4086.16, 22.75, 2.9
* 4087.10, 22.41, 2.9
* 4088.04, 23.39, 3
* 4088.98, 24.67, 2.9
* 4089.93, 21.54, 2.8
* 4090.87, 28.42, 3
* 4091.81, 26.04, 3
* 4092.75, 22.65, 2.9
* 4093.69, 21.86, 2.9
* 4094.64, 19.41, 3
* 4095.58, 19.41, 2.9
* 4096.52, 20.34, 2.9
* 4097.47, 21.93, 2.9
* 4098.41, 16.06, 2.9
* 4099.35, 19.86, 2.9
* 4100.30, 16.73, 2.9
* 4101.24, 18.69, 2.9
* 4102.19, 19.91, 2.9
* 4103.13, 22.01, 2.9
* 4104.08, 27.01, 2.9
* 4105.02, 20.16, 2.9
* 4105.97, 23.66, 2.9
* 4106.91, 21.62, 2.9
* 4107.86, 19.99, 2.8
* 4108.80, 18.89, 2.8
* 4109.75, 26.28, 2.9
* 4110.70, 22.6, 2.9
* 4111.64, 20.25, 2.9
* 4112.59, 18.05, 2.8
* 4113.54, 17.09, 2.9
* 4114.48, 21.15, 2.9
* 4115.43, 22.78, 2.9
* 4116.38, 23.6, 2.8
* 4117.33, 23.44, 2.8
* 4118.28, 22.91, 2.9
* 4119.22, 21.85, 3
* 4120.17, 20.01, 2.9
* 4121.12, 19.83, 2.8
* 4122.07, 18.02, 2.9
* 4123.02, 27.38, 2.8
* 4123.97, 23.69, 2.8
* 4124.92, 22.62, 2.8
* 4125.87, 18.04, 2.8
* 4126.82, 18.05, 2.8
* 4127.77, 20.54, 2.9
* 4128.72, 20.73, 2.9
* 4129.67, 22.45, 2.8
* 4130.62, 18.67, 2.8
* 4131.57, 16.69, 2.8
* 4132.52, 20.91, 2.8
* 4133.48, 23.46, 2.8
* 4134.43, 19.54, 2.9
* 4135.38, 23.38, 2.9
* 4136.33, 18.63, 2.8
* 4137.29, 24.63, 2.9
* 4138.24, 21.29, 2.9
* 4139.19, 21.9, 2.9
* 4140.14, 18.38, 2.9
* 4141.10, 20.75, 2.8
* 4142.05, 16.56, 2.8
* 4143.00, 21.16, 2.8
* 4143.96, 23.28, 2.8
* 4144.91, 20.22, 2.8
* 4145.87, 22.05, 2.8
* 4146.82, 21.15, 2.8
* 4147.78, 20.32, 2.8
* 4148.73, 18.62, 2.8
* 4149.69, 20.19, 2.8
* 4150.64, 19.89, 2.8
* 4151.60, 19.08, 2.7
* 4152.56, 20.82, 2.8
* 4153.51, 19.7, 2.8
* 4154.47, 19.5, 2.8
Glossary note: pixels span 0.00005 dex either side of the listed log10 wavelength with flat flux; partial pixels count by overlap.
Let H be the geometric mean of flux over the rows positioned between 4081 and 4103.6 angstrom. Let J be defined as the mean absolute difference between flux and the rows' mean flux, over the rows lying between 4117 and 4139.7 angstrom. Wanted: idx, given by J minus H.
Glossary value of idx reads -19.7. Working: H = 21.8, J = 2.06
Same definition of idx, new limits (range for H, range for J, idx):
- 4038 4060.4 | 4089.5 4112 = -19.1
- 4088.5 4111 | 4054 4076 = -19.2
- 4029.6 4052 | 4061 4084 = -19.1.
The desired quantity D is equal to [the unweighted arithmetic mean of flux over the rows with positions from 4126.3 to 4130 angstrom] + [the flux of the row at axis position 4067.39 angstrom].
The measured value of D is 42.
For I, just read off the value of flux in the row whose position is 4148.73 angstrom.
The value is 18.62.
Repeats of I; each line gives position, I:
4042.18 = 23.93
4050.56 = 14.49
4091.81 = 26.04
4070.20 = 20.46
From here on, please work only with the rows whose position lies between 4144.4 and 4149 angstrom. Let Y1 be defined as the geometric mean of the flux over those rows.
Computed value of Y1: 20.4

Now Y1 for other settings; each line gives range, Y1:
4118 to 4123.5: 21.5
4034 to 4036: 23.8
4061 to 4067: 18.9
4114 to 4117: 22.5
